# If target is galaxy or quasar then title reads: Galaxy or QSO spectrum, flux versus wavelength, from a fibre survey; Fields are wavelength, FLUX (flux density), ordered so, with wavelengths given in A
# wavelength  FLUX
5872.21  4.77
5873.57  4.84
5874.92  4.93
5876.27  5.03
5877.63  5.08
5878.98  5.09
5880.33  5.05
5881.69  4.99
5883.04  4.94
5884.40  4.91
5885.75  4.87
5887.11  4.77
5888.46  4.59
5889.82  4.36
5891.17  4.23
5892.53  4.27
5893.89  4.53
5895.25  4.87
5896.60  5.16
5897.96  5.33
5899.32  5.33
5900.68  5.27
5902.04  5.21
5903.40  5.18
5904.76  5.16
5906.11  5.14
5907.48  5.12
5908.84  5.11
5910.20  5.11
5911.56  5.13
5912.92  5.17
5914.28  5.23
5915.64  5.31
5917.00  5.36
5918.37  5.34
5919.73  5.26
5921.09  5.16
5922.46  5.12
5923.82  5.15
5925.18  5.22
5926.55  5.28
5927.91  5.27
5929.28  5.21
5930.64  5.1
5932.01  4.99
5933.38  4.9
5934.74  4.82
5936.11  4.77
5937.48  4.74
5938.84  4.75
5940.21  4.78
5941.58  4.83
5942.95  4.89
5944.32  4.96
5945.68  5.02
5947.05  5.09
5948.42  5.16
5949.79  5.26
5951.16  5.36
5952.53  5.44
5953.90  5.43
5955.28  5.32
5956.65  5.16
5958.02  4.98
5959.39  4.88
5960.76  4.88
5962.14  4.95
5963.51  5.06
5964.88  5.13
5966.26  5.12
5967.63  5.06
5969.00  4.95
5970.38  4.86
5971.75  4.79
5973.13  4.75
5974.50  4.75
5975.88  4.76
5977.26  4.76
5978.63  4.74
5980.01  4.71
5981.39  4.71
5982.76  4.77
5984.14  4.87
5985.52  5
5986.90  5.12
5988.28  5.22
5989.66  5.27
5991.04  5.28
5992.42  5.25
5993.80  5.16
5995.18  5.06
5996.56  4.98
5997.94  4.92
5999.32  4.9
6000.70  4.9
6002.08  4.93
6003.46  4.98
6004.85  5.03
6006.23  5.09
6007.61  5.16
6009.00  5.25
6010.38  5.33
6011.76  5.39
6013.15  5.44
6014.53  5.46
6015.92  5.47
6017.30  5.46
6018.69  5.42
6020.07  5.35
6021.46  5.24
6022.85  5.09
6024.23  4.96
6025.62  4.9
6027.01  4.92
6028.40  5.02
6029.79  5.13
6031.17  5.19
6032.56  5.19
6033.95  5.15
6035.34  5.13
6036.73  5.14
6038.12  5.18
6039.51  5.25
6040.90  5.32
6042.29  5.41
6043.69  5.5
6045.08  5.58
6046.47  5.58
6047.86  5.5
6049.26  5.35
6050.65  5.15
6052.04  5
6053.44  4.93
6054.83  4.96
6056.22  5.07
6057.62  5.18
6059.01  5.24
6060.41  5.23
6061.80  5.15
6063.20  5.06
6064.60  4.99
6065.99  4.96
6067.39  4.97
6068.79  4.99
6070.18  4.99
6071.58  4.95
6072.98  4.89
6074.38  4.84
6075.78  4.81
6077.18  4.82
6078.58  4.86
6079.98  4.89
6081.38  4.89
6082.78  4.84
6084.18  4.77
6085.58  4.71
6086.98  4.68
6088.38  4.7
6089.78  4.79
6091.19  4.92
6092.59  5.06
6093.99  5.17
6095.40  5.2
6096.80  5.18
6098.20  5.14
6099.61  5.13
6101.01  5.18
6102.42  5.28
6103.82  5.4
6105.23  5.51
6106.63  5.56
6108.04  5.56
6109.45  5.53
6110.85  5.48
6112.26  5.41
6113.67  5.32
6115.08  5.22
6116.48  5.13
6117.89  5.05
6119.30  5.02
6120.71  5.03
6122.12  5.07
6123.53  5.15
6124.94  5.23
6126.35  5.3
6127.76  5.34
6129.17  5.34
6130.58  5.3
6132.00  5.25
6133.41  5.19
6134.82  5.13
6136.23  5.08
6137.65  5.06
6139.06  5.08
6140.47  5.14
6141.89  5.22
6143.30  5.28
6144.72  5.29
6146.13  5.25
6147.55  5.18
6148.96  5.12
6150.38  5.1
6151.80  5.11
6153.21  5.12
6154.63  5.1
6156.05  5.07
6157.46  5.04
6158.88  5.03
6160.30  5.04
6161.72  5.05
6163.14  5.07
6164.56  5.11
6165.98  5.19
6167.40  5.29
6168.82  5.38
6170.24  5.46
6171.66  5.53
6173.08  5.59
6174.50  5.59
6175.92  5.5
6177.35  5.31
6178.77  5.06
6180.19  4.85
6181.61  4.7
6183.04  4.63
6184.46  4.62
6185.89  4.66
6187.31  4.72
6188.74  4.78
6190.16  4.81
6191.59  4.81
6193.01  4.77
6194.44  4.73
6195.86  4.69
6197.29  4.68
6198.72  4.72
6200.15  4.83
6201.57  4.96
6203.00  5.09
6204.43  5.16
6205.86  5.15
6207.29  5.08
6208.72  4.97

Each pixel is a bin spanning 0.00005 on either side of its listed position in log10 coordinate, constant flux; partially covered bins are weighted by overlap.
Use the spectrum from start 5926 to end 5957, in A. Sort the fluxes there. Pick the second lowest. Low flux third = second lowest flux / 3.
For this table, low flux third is 1.58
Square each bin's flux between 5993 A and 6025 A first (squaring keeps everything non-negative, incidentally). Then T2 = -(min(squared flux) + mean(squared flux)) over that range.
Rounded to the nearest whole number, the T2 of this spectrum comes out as -51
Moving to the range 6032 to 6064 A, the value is -52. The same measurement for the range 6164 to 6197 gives -47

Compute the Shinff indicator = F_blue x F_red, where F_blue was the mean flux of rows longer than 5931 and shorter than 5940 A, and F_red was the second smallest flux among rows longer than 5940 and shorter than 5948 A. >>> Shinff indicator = 23.3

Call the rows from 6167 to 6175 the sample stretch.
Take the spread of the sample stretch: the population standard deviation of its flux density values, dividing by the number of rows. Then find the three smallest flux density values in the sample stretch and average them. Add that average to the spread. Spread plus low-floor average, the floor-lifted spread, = 5.49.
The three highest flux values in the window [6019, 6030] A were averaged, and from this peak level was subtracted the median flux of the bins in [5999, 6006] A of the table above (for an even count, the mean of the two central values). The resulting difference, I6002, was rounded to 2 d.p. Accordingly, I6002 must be 0.31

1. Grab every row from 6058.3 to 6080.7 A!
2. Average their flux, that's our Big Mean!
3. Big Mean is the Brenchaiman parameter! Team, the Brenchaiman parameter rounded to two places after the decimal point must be 4.98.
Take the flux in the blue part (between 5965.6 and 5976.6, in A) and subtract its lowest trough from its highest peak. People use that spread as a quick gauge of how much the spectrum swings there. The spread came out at 0.37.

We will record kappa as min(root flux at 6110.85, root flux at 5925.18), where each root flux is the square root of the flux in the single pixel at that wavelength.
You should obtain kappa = 2.28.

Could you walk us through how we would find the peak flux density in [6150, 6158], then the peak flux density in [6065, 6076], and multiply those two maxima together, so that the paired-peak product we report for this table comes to 25.5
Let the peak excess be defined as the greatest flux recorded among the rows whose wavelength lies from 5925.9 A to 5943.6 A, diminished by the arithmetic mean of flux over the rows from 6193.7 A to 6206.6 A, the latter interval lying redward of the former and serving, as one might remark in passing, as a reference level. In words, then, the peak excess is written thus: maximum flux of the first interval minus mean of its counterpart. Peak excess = 0.39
